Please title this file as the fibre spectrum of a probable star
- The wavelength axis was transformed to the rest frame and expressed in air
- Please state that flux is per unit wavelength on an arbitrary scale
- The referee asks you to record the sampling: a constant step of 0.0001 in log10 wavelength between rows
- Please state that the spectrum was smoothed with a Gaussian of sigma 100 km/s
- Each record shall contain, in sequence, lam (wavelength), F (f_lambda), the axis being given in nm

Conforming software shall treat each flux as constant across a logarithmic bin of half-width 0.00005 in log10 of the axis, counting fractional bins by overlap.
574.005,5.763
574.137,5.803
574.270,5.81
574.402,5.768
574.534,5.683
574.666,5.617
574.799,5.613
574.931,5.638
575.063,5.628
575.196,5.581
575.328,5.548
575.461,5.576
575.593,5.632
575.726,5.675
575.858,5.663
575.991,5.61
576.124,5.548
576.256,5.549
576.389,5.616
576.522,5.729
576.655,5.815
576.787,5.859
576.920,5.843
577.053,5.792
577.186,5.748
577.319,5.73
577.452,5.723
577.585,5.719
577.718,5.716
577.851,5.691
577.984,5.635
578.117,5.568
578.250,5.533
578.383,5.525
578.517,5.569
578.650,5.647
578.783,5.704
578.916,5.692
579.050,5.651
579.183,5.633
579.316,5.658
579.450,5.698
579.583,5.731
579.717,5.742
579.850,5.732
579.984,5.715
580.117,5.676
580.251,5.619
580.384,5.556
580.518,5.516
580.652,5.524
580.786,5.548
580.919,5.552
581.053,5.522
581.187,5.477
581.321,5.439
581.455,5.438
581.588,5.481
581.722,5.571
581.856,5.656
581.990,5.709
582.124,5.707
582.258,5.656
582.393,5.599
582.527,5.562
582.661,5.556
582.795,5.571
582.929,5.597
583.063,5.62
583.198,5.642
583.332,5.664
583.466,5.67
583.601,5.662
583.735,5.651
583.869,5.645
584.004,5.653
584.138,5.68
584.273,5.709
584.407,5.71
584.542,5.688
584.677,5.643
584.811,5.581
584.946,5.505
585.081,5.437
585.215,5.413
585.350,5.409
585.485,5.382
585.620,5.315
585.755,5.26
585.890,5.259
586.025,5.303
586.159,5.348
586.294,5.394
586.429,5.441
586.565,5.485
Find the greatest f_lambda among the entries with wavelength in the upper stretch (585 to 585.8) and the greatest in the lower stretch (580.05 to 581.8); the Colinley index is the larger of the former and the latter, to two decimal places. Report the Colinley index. 5.68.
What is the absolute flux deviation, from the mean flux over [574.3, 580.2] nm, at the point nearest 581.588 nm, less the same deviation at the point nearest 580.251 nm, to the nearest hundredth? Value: 0.14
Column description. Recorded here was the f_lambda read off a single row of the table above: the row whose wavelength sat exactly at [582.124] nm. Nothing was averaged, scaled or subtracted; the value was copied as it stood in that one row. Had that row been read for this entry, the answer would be 5.707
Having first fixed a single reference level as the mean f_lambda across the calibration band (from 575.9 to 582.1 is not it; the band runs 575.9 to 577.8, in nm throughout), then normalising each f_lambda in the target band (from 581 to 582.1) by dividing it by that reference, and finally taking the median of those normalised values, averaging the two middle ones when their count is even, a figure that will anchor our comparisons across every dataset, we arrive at 0.96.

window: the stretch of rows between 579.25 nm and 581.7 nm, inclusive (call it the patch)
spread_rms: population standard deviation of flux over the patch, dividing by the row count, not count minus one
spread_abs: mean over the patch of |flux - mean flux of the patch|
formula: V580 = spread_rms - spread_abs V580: 0.009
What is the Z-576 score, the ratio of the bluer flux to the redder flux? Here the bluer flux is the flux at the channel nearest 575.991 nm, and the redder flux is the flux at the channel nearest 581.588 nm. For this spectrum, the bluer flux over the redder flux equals 1.02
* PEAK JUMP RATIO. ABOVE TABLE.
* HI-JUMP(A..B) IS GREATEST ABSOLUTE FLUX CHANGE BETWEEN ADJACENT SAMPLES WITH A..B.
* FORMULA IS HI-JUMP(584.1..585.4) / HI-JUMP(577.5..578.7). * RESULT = 1.0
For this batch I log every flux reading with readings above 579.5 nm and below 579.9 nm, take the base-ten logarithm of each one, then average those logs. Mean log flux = 0.759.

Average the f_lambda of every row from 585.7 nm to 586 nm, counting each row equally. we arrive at 5.26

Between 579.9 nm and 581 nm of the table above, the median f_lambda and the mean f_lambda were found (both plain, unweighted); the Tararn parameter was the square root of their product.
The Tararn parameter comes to 5.57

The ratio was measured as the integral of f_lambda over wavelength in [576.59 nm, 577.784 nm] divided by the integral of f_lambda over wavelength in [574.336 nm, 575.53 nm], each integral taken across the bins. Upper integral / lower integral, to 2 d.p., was 1.03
